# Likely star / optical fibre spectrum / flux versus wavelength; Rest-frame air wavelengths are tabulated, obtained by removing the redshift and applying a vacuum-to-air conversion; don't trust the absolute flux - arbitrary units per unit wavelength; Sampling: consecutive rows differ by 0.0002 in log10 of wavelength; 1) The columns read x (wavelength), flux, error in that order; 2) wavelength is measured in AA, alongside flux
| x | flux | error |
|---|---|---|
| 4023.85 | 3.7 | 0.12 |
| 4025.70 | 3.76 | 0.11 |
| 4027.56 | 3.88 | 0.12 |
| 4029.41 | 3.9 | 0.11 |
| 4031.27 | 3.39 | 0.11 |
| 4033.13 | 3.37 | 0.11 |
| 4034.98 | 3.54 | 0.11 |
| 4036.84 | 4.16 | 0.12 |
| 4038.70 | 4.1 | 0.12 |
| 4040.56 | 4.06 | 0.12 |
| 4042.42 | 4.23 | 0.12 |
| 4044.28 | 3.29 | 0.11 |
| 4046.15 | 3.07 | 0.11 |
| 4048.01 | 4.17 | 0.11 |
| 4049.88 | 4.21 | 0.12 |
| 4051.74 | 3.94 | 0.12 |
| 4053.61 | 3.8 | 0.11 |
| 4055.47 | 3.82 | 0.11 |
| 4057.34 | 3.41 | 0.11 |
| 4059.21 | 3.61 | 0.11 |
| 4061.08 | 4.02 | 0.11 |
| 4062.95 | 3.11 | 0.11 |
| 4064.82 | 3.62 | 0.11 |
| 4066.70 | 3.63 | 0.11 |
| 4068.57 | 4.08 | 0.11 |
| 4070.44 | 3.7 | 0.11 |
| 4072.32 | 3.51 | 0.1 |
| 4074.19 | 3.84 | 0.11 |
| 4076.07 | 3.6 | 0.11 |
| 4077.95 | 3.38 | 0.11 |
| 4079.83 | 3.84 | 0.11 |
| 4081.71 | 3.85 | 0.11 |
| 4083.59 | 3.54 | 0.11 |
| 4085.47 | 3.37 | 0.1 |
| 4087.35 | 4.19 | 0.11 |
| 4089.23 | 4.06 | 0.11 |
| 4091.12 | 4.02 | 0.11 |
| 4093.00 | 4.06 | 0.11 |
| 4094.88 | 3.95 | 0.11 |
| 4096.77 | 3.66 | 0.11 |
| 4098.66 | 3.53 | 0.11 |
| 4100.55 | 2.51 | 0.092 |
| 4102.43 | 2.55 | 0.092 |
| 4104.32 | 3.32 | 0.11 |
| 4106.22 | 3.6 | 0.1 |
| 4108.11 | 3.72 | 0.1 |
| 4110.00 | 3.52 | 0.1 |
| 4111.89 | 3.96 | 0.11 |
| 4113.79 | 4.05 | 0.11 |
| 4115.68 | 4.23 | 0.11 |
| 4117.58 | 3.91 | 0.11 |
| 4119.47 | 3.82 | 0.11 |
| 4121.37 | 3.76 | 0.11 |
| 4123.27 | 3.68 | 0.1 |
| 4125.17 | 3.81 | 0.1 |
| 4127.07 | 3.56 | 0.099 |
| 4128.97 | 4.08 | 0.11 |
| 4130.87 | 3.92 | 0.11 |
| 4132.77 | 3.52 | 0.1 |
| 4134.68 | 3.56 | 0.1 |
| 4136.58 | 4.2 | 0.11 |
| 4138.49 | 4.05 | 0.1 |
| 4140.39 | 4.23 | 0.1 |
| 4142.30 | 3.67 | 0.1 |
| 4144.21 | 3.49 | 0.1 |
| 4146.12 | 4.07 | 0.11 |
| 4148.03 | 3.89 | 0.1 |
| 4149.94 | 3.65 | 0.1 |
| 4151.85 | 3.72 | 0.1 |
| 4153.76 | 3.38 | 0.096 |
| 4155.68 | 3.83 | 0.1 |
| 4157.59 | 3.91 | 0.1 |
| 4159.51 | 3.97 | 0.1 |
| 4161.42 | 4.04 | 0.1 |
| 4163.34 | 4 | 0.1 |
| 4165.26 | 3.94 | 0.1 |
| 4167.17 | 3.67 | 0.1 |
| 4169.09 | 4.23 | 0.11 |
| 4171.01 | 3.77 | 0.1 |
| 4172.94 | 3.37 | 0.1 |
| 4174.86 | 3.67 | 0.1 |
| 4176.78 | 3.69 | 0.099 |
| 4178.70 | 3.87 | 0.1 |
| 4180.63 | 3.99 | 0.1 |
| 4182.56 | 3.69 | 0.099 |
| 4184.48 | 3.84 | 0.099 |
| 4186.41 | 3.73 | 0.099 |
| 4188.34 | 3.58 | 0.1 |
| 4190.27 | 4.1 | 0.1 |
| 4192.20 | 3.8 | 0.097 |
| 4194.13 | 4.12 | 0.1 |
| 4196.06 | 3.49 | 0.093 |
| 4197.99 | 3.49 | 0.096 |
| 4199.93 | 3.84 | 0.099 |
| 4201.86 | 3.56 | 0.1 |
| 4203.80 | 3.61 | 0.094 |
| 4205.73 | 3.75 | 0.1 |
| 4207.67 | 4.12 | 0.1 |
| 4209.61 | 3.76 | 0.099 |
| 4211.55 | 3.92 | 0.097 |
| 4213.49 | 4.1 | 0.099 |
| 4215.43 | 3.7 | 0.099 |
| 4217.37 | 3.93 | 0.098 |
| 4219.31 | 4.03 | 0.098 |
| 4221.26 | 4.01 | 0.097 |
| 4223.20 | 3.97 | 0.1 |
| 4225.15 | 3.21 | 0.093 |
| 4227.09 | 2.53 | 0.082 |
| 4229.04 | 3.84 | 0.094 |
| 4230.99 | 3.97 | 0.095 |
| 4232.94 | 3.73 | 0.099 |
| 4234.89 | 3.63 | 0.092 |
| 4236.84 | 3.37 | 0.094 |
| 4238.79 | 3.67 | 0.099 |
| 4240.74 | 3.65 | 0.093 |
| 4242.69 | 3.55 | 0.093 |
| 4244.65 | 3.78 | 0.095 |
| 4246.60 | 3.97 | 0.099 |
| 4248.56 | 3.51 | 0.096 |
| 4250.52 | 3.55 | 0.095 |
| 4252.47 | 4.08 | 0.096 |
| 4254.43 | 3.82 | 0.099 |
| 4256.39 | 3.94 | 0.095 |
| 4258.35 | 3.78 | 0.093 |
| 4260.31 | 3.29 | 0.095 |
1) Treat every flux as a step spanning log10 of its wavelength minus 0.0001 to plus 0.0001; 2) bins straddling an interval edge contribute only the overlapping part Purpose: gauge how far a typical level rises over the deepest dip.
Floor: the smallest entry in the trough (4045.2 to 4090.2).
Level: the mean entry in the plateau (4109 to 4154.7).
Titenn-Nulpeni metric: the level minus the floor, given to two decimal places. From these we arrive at 0.75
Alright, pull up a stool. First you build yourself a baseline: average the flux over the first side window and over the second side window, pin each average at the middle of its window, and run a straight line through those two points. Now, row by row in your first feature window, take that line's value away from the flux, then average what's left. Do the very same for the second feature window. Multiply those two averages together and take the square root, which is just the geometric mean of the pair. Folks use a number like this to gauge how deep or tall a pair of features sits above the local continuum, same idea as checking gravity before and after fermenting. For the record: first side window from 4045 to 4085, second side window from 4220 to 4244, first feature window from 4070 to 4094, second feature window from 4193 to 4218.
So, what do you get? 0.12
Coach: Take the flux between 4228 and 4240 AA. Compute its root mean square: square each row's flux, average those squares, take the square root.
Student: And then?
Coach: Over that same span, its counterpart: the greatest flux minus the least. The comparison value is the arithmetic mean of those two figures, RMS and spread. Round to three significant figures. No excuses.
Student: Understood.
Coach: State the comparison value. 2.15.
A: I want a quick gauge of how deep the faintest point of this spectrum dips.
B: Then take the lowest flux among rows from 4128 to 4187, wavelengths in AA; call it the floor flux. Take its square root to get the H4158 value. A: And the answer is 1.84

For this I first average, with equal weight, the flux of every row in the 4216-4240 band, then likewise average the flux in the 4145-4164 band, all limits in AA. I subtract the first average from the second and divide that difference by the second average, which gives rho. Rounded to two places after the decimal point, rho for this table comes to 0.05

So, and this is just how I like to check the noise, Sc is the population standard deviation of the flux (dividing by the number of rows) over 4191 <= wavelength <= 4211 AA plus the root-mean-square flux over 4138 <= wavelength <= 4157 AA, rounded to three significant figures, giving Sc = 4.02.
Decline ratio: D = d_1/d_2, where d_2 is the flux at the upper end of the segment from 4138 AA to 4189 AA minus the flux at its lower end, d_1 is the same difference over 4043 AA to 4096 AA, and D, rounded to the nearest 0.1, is -1.4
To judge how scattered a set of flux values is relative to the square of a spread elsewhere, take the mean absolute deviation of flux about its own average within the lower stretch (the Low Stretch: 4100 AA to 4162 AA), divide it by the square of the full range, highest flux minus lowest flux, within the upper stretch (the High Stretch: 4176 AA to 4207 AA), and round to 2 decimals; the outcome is 0.69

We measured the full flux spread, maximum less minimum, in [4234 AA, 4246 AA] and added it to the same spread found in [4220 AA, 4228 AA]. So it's 1.9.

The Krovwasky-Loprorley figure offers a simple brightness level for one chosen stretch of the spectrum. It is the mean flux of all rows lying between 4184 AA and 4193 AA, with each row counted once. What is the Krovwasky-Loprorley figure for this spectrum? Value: 3.81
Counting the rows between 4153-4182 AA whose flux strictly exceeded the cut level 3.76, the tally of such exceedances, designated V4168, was 10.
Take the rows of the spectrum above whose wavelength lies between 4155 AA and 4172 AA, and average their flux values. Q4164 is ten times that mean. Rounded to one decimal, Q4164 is 39.3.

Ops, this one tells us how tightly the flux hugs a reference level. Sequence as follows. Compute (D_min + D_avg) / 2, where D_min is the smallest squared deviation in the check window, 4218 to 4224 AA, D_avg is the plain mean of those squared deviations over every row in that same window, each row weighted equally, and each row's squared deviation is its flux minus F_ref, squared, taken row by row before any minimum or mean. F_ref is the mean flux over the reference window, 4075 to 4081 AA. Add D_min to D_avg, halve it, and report 0.14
